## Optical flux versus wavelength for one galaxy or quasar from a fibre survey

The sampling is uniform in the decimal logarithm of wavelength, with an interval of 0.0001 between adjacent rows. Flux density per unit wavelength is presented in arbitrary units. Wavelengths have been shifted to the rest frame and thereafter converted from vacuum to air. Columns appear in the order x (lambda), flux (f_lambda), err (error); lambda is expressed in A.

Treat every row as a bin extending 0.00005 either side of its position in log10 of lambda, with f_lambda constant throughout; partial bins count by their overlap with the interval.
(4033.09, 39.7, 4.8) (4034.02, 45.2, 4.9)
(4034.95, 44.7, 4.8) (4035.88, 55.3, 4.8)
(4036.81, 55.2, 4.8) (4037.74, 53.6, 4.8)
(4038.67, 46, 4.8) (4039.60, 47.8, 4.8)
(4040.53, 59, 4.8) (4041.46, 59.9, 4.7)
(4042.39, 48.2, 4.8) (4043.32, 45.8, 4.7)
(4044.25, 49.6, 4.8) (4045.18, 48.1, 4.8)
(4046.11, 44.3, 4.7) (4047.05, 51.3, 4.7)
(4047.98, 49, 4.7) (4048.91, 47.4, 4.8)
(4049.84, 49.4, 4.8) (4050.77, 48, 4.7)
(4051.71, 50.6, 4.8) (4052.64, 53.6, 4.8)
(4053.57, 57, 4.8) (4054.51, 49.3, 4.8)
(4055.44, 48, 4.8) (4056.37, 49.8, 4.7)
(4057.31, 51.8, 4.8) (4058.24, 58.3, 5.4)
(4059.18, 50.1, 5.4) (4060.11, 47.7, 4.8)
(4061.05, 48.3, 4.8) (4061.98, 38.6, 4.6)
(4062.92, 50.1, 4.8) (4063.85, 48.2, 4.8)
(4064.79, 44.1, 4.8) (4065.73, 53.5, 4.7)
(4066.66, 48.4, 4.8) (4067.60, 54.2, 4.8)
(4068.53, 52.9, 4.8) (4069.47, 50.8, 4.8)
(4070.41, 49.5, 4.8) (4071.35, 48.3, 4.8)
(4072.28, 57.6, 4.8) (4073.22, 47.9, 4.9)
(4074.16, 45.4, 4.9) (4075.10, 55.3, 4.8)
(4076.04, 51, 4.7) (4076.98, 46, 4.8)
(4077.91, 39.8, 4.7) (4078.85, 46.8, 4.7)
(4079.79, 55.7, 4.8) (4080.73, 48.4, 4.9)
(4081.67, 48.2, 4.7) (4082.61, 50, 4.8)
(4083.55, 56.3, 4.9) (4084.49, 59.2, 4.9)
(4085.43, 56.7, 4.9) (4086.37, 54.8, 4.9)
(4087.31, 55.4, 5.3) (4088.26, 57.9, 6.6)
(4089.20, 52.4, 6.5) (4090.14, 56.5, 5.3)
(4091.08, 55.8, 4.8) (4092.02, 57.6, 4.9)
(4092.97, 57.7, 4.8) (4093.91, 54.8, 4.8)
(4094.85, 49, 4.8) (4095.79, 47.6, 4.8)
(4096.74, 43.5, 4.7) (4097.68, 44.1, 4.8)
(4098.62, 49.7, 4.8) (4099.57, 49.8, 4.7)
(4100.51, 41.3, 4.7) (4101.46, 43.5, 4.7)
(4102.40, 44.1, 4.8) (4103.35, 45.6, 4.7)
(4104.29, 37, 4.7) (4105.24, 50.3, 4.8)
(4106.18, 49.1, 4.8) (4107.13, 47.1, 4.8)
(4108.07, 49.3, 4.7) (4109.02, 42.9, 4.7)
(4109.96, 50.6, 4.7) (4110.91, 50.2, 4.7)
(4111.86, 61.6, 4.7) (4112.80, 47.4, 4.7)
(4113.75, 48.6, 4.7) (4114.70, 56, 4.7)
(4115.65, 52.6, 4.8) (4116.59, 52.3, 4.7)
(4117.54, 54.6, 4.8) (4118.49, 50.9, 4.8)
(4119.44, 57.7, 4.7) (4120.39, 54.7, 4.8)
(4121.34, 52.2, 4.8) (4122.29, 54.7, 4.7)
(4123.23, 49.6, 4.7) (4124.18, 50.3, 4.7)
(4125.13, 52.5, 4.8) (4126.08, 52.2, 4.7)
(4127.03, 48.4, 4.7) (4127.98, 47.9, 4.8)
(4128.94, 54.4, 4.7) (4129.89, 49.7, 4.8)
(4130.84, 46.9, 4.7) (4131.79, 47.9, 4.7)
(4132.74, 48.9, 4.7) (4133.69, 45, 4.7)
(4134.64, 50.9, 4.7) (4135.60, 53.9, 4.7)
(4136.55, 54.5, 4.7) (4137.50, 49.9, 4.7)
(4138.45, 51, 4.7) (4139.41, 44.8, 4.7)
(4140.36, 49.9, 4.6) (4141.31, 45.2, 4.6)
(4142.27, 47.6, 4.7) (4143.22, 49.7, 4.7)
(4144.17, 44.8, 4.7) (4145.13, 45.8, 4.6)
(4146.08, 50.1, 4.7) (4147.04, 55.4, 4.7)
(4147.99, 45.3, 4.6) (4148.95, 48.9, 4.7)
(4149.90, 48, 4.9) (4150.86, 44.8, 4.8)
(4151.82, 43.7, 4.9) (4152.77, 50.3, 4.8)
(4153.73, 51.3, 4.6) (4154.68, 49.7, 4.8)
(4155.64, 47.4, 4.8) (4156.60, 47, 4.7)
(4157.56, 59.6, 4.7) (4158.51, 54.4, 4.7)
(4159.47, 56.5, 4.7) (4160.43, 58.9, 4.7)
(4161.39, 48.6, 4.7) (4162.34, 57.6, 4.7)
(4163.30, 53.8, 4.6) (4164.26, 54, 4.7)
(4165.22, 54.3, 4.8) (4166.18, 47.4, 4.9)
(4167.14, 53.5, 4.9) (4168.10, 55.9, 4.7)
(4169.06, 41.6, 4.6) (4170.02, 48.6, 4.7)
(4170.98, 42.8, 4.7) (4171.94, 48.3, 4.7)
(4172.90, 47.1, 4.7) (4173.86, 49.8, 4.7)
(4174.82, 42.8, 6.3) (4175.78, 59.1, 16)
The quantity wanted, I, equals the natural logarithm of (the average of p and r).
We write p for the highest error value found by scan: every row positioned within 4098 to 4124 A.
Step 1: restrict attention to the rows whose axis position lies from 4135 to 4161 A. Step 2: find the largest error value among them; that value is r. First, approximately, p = 4.80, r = 4.90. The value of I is 1.58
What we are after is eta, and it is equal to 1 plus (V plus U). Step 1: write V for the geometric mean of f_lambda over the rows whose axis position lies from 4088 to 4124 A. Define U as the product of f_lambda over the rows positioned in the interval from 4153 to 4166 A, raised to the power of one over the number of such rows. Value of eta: 104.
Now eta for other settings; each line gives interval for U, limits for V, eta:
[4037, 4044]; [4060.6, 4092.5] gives 103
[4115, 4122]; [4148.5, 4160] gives 104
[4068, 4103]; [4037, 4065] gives 101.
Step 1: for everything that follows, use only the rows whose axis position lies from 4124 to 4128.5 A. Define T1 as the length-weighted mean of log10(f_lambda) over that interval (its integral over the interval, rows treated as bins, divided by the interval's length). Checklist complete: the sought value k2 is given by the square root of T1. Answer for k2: 1.30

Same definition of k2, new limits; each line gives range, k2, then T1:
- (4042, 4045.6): 1.30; 1.682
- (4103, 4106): 1.28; 1.650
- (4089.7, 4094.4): 1.32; 1.752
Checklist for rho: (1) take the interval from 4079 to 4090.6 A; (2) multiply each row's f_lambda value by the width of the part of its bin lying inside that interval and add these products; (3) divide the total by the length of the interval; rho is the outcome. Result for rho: 54.1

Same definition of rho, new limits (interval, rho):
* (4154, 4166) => 53.3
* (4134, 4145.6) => 48.9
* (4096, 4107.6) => 45.5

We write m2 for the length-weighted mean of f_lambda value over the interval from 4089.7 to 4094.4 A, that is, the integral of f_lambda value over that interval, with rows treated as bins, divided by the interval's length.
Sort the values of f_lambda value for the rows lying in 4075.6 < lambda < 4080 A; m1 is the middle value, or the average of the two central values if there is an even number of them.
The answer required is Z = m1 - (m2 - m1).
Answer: 37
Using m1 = 47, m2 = 56.5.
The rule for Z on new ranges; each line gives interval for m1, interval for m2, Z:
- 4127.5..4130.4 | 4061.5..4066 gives 53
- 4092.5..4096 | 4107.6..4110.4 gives 56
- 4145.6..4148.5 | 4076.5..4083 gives 52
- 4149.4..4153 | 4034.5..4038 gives 41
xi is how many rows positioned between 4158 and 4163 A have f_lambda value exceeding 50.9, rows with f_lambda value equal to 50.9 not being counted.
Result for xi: 4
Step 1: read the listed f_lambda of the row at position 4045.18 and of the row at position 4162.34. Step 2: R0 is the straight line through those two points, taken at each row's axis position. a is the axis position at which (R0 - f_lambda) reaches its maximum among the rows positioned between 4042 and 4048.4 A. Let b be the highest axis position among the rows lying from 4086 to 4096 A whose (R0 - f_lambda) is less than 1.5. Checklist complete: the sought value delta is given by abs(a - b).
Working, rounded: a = 4046.11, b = 4093.91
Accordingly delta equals 47.8 A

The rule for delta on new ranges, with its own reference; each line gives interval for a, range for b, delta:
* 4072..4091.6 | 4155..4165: 84.4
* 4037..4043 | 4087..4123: 83.6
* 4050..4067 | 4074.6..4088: 25.3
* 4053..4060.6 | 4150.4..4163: 102.2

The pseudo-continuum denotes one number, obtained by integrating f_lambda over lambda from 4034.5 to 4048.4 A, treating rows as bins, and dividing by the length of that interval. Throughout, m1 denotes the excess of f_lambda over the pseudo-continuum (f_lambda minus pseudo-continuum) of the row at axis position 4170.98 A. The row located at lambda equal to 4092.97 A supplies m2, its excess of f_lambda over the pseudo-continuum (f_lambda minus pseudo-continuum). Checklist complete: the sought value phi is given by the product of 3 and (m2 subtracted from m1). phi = -45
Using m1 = -7.7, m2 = 7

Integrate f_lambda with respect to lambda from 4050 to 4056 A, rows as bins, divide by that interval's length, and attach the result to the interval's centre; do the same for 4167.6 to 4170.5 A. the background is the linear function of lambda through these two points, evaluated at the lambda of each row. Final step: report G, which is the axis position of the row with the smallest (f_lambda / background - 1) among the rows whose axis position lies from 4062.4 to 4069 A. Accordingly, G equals 4064.79 A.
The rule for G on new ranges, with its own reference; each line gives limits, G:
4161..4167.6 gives 4166.18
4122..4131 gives 4130.84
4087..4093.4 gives 4089.20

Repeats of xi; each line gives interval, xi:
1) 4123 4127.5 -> 2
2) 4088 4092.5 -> 5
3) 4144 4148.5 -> 1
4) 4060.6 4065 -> 0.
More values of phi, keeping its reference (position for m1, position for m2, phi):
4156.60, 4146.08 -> -9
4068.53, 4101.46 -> 28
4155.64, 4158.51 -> -21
